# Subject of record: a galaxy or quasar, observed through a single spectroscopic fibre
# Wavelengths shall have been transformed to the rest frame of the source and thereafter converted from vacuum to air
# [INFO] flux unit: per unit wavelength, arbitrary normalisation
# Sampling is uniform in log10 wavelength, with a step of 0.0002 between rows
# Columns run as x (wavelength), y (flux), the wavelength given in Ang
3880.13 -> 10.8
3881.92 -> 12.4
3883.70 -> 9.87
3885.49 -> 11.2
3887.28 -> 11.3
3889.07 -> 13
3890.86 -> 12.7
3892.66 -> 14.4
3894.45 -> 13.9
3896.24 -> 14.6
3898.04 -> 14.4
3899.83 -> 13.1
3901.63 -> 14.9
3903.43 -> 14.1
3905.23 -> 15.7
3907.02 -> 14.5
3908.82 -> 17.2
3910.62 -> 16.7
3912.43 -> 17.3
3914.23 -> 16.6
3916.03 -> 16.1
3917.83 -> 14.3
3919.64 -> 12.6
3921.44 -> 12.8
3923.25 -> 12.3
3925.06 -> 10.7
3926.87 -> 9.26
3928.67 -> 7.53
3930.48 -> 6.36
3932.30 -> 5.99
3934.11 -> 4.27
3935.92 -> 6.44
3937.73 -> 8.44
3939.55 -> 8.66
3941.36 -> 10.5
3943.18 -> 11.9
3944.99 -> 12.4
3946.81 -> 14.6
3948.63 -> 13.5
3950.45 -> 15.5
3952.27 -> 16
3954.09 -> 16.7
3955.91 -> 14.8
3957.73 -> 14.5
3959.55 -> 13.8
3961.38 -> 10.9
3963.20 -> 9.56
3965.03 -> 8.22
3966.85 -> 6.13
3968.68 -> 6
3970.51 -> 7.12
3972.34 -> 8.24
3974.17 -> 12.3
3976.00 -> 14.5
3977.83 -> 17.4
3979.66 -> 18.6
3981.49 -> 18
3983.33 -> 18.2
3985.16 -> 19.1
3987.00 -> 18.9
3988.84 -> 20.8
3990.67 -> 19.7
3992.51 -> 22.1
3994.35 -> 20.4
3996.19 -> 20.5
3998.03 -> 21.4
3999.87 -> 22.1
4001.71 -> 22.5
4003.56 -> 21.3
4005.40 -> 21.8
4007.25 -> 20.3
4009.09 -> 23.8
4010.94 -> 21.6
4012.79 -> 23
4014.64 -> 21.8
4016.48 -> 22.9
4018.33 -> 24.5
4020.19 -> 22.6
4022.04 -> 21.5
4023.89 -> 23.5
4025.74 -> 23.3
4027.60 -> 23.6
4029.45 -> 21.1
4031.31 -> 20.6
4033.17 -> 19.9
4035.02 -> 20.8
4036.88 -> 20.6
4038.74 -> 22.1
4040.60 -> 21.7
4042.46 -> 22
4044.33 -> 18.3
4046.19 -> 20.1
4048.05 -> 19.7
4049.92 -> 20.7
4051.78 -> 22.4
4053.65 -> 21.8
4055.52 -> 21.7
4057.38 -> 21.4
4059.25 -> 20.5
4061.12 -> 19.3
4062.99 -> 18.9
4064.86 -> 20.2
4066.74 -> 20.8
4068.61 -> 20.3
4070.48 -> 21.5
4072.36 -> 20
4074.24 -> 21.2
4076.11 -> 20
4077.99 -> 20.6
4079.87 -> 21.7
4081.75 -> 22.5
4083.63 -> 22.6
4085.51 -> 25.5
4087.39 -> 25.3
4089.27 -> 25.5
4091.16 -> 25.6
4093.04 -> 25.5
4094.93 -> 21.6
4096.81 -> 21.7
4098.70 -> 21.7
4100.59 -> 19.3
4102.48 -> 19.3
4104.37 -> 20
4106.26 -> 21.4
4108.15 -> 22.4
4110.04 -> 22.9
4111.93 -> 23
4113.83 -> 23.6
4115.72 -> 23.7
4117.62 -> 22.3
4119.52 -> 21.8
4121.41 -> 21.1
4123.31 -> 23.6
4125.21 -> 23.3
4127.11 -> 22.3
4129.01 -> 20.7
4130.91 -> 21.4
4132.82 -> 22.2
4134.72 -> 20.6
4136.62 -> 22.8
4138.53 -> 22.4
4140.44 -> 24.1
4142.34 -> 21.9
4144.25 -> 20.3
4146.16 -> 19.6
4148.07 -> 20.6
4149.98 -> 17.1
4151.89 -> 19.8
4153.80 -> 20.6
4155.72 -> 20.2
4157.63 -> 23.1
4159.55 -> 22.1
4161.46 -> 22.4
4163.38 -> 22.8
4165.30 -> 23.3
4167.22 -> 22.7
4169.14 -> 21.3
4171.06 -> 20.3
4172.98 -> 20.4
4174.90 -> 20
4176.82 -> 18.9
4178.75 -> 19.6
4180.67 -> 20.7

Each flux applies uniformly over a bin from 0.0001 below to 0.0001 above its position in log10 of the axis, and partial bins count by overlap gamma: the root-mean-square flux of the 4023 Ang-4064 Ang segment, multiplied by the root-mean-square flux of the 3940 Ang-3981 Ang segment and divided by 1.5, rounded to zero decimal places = 182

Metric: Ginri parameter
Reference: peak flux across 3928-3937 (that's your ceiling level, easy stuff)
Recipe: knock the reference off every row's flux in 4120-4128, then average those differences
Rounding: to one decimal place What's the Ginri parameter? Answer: 15.0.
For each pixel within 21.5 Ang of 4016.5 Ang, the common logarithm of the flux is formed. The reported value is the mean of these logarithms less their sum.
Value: -29.5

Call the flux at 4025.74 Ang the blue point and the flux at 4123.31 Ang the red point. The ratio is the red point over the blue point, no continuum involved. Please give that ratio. 1.01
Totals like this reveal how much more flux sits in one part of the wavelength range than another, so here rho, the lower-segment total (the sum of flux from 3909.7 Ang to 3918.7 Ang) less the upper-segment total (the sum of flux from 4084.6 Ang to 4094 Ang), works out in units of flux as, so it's -46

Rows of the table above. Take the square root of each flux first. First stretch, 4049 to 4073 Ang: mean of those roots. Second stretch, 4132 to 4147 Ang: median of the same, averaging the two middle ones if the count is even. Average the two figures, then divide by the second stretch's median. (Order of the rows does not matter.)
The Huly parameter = 0.985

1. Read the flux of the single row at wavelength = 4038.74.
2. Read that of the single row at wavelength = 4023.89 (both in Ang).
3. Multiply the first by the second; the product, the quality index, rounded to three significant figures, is 519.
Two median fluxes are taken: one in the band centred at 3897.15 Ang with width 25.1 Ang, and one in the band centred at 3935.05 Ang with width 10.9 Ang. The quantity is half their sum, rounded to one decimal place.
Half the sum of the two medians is 10.3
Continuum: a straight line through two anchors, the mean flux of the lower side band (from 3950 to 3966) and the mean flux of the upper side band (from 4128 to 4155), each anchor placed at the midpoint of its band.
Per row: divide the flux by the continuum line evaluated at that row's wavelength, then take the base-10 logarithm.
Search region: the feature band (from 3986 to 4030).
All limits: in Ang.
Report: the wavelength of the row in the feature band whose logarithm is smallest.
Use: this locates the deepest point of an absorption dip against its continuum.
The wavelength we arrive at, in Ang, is 4029.45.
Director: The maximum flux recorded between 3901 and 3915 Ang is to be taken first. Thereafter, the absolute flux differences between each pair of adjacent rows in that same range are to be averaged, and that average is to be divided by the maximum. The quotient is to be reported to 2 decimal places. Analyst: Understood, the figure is 0.07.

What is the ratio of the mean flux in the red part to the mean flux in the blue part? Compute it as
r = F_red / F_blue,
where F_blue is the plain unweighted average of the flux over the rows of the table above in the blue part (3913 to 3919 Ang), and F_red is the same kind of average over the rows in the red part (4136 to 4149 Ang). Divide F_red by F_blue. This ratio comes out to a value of 1.38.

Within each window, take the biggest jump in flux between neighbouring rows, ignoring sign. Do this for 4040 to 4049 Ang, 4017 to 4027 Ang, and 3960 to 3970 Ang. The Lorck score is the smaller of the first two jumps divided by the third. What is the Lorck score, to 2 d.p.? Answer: 0.96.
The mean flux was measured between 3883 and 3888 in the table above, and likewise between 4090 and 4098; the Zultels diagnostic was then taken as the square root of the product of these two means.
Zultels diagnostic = 16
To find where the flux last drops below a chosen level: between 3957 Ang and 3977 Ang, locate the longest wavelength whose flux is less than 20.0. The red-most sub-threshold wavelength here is 3976.00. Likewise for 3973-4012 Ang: 3990.67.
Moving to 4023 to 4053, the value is 4048.05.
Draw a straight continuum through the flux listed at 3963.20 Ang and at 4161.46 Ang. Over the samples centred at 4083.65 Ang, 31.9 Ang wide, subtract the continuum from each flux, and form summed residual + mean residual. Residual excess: 93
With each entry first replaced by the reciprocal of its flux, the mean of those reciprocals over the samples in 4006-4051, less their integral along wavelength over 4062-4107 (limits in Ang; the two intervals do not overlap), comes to -2.04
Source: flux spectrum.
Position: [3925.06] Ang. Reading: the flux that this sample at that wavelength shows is 10.7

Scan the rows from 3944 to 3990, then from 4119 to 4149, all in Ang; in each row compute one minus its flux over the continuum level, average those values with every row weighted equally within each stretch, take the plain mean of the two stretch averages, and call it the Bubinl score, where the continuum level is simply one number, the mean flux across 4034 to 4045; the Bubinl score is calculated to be 0.15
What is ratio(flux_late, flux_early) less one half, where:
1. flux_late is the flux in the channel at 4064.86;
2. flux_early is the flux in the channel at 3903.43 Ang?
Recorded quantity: 0.9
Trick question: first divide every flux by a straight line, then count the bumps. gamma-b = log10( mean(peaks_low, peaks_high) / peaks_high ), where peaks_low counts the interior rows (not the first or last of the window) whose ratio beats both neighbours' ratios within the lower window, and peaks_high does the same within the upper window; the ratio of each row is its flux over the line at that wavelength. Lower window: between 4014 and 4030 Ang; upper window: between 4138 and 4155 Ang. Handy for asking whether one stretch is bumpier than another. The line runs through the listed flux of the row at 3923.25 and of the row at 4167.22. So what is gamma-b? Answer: 0.10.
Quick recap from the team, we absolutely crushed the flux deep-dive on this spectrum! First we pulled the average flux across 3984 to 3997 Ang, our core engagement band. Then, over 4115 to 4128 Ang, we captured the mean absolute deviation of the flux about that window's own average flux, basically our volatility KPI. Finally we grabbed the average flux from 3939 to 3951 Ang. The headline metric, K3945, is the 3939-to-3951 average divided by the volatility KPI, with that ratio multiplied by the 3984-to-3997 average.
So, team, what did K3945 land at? 310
